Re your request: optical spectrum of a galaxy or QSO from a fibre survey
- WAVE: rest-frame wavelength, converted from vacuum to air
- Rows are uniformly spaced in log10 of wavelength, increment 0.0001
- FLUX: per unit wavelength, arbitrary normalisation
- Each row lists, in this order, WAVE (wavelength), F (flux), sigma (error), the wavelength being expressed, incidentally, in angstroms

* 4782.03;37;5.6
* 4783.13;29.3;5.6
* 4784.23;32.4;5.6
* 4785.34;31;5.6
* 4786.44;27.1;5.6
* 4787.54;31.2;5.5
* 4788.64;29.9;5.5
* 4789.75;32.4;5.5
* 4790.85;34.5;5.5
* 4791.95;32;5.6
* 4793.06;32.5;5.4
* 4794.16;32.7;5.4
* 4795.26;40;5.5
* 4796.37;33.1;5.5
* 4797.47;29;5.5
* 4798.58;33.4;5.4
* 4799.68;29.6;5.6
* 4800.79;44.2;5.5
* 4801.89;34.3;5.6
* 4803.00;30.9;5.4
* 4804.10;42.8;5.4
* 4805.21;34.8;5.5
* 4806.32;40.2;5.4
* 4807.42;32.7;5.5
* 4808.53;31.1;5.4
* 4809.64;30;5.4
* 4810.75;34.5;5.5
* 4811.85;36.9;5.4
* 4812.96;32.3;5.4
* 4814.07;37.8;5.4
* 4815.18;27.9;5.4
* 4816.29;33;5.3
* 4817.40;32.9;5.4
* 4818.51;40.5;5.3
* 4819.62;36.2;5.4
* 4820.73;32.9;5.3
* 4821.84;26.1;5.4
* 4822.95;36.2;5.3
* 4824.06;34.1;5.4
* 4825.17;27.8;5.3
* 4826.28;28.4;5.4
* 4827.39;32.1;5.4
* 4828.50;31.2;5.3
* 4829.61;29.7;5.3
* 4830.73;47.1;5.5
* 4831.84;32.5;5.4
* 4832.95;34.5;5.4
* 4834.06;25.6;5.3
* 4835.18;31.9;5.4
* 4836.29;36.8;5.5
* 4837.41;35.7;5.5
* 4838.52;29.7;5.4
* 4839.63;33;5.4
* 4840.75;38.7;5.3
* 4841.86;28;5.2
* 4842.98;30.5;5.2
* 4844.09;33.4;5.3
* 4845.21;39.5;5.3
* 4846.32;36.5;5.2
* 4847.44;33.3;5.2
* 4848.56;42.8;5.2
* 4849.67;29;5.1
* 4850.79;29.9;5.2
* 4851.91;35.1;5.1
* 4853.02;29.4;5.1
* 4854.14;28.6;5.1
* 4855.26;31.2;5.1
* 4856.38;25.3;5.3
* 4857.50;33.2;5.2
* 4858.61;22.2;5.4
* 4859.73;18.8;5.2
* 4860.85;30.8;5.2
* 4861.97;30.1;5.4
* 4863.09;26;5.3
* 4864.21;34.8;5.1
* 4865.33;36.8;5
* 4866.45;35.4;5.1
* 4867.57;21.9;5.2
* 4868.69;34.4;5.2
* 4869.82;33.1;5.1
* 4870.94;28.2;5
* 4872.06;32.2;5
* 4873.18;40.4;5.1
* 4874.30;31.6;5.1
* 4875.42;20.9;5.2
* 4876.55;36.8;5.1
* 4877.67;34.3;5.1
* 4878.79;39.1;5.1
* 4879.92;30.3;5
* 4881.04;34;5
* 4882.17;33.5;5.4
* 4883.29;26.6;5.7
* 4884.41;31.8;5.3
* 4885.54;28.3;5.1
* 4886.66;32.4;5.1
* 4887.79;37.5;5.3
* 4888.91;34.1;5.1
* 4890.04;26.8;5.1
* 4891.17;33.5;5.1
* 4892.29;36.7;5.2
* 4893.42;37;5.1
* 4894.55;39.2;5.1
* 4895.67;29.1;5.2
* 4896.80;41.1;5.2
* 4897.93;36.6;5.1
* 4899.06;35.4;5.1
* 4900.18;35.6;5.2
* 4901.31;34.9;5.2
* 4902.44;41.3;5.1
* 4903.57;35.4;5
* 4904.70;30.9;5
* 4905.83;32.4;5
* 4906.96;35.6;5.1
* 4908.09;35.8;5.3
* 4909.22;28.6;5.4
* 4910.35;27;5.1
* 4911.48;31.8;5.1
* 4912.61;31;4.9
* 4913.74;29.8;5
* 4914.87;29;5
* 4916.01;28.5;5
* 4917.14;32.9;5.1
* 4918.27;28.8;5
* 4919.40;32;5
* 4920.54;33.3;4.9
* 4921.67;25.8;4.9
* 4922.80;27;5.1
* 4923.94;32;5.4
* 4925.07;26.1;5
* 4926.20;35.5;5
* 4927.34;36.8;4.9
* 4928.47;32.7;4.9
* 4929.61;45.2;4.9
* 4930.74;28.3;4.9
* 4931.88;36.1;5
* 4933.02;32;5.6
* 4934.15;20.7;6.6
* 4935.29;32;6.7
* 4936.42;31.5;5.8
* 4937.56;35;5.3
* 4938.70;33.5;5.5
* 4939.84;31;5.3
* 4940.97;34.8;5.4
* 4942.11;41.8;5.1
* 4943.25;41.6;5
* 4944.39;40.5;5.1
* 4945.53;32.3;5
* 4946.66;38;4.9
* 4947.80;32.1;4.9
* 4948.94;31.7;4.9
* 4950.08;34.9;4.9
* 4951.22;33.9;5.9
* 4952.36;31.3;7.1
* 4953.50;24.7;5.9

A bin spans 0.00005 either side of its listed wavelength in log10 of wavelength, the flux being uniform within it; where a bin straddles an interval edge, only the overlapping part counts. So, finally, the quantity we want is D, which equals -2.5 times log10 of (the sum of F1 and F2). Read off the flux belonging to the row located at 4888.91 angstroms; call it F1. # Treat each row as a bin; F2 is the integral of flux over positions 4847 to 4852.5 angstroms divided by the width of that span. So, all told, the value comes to -4.58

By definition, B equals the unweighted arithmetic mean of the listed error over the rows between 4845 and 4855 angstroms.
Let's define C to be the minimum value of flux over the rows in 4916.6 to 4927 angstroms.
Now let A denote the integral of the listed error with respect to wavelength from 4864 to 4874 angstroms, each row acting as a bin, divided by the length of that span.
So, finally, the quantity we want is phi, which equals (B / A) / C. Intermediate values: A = 5.09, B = 5.17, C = 25.8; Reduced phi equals 0.039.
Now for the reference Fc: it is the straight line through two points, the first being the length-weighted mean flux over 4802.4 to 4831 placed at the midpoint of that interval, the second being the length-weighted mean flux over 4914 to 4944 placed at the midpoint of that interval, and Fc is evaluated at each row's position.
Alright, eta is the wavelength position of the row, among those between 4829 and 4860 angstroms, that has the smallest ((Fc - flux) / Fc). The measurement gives 4830.73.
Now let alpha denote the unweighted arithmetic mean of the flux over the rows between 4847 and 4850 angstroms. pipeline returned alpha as 35.0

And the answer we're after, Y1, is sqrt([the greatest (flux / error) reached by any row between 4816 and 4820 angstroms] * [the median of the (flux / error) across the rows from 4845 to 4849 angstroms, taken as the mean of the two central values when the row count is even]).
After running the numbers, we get 7.4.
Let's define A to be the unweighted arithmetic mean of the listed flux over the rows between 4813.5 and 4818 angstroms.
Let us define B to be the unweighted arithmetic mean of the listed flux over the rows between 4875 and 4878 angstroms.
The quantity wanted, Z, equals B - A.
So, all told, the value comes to -2.2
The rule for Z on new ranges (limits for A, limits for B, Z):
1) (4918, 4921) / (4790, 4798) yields 2.0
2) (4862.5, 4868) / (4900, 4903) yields 6.3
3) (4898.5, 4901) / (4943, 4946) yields 2.6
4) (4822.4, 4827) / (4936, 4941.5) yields 1.5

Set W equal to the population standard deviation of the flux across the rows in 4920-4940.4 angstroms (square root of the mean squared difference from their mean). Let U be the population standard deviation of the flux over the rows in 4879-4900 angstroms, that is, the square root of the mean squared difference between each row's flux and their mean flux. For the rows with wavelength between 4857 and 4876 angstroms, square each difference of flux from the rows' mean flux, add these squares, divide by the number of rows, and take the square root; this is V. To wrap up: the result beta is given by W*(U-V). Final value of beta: -10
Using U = 4.1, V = 6.0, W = 5.2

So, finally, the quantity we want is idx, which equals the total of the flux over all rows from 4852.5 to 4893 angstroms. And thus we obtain 1121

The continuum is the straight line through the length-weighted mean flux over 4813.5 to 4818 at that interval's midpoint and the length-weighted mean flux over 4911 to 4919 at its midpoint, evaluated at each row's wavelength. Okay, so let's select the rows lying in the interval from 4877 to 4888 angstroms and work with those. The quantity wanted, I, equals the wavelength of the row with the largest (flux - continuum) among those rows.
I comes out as 4878.79 angstroms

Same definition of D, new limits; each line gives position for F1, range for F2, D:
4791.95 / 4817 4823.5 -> -4.55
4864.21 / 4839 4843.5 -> -4.57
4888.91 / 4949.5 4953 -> -4.57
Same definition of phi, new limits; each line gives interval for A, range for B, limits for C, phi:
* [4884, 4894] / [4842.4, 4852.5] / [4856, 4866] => 0.054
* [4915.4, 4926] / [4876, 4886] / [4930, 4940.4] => 0.050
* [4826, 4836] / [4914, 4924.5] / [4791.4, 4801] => 0.032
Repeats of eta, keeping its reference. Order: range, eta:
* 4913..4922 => 4920.54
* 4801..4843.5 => 4830.73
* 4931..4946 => 4942.11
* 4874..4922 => 4902.44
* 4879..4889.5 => 4887.79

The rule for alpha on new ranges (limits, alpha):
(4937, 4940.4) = 33.2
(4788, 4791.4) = 32.3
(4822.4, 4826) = 32.7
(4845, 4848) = 36.4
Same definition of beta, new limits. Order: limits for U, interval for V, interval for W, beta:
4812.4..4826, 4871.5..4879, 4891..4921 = -7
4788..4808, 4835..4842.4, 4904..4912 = 2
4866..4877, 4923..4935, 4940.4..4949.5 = -2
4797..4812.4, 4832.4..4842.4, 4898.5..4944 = 3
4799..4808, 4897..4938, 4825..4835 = 4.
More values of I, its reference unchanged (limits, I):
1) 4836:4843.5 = 4840.75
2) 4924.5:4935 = 4929.61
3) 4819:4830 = 4822.95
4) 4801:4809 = 4804.10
